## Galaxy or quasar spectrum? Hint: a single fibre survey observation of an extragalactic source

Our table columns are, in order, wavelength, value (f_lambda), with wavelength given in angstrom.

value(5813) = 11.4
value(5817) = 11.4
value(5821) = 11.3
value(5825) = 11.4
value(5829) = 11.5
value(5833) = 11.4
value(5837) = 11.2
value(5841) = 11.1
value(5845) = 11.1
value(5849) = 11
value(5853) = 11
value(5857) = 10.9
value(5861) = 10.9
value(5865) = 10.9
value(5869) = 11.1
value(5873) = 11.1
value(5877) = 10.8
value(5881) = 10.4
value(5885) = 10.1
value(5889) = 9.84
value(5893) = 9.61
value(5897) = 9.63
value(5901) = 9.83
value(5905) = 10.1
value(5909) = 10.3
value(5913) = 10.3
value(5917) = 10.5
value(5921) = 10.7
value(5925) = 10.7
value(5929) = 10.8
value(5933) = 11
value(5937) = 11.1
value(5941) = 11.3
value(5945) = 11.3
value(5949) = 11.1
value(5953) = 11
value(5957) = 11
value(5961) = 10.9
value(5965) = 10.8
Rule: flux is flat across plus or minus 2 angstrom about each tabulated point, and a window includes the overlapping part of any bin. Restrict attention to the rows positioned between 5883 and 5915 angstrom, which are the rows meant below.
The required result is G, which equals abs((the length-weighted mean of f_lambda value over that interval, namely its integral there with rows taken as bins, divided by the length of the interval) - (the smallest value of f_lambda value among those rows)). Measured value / 0.35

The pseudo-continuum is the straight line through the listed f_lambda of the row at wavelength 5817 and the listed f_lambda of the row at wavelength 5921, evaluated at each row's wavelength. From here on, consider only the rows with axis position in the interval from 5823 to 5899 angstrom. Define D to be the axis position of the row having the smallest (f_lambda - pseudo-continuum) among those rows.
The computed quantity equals 5893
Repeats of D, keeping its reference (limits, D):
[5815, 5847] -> 5841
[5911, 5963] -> 5913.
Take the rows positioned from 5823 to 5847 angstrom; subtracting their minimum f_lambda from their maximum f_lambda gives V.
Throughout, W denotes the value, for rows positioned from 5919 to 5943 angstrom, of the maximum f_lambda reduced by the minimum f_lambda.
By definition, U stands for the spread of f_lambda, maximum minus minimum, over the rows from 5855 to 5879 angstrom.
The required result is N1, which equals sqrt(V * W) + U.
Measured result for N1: 0.79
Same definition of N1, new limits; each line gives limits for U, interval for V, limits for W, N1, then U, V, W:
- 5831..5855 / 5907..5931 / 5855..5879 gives 0.79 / 0.40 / 0.50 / 0.300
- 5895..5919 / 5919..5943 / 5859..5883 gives 1.52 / 0.87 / 0.60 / 0.700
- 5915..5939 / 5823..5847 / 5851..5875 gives 0.88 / 0.60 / 0.40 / 0.200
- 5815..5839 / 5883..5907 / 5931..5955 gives 0.68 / 0.30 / 0.49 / 0.300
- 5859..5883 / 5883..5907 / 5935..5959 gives 1.08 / 0.70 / 0.49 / 0.300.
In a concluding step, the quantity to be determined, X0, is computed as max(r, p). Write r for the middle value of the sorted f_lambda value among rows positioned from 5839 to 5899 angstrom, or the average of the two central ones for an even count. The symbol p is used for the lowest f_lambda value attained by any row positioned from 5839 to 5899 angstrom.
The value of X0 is 10.9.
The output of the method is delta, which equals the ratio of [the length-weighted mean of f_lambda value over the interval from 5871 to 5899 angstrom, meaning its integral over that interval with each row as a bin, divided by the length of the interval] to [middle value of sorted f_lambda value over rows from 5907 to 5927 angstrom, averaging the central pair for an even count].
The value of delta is 0.97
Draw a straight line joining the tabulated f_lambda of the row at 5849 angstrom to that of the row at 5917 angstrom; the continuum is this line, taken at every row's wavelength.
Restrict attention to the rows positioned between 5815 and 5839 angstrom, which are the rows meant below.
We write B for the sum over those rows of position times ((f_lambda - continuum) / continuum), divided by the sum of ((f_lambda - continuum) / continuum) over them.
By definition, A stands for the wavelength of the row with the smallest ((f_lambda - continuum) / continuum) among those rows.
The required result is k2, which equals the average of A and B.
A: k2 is 5824.4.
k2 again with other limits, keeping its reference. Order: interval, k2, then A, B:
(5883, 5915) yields 5894.6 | 5893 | 5896.1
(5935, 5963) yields 5954.8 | 5961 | 5948.6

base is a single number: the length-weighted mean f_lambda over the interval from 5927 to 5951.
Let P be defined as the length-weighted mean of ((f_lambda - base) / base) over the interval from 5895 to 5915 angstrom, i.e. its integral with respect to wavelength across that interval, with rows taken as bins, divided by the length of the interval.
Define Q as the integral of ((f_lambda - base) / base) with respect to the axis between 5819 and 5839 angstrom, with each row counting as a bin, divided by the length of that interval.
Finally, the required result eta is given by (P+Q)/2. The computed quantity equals -0.036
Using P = -0.096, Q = 0.02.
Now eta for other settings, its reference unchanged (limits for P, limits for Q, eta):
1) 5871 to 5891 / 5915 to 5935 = -0.046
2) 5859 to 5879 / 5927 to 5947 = -0.006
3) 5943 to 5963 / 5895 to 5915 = -0.050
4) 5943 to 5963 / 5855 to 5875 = -0.007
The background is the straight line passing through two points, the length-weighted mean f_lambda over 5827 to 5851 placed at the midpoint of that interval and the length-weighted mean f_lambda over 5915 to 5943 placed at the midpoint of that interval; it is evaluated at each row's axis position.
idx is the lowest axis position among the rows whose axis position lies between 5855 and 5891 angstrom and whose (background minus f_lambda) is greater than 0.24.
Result 5857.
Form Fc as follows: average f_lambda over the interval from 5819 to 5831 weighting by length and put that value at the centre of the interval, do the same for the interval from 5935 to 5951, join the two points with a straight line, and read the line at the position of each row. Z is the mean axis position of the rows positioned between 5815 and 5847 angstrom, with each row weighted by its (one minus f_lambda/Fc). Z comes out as 5840.0 angstrom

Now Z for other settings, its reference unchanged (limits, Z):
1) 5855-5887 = 5874.6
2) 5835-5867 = 5853.3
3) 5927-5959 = 5939.1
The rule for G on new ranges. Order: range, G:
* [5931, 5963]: 0.19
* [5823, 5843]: 0.22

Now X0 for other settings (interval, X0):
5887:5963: 10.7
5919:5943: 10.9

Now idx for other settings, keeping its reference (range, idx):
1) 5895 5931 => 5897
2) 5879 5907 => 5881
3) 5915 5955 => 5917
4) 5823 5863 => 5857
